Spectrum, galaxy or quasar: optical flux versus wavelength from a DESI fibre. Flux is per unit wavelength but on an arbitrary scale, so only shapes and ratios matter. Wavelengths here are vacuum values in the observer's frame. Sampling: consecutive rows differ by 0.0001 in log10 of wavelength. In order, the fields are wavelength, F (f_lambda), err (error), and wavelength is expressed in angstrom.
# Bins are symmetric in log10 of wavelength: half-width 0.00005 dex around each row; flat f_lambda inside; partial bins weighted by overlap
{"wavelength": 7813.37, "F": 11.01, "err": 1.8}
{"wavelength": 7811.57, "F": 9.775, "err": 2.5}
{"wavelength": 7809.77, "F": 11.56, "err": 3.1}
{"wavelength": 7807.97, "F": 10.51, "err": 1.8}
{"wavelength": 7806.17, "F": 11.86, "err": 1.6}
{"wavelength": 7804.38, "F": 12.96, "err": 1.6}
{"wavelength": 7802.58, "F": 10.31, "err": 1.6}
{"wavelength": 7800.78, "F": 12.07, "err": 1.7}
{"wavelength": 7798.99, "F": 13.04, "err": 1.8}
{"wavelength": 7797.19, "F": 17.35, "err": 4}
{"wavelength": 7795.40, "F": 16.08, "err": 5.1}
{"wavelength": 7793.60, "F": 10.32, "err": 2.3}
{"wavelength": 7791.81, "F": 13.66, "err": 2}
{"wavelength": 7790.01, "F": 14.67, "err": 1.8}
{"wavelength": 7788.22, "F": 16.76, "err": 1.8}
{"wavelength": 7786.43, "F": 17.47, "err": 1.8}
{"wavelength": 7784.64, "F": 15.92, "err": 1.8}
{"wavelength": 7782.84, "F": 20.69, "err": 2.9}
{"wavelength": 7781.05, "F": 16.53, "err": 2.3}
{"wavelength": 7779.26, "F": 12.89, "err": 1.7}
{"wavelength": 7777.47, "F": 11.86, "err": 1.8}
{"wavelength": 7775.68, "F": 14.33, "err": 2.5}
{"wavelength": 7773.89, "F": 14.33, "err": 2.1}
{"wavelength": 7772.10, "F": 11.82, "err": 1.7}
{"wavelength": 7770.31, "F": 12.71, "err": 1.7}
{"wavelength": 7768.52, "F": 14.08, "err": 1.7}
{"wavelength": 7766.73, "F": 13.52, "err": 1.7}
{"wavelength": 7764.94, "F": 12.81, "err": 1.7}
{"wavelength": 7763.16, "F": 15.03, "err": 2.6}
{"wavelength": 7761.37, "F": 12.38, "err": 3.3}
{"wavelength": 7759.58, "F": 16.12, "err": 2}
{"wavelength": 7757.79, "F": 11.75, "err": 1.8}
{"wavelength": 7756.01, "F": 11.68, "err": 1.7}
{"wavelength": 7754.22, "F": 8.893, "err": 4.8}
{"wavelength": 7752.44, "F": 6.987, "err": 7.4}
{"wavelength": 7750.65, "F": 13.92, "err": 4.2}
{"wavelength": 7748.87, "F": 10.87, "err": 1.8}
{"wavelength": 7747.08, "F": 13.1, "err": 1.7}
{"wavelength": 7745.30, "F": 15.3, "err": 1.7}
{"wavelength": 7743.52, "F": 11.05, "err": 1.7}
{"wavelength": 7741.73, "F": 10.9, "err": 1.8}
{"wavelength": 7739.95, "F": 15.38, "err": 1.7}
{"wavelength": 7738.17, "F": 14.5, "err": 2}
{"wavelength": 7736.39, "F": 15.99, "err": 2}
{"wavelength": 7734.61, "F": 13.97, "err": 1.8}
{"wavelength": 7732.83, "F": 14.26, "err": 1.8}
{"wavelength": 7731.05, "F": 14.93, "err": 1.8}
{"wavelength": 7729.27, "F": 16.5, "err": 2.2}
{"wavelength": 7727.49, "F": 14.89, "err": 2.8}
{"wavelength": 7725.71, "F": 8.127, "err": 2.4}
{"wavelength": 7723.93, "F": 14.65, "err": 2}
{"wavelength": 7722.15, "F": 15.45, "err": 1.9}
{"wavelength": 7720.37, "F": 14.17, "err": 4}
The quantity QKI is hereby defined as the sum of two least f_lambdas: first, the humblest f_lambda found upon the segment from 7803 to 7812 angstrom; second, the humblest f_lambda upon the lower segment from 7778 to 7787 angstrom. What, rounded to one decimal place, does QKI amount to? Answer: 22.7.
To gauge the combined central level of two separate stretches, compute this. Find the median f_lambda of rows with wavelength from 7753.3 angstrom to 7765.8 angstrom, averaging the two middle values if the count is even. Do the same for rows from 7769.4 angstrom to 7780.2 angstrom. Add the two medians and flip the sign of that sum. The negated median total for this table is -25.2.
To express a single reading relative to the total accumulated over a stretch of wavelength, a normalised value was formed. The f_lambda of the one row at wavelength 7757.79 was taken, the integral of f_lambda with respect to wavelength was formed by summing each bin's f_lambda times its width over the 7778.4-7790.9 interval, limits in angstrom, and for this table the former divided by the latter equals 0.057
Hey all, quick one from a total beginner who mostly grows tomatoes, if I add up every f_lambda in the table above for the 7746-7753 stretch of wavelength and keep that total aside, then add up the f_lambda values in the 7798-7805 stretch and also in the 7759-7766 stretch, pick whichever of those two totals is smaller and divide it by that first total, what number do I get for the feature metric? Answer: 1.08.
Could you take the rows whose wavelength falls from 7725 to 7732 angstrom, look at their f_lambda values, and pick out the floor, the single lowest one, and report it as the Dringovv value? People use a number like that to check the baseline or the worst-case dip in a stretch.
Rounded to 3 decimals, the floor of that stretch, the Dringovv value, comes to 8.127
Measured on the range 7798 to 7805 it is 10.310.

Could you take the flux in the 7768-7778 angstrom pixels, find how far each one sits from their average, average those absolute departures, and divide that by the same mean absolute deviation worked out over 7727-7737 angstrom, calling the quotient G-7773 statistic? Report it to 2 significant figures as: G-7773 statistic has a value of 1.4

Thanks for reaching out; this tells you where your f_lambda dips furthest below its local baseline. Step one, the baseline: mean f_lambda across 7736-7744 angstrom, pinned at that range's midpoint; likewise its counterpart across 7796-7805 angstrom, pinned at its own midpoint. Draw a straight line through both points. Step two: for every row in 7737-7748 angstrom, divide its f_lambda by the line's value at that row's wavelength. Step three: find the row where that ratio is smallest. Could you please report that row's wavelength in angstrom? 7741.73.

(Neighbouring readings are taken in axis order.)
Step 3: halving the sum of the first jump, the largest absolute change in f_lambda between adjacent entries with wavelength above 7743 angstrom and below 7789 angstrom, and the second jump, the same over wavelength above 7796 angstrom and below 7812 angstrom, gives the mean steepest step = 5.6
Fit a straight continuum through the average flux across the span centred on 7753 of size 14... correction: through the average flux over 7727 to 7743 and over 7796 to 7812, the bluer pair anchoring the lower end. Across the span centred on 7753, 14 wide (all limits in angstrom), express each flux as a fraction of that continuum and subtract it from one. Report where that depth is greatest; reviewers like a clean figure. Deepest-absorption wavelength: 7752.44 angstrom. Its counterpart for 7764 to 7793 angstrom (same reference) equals 7772.10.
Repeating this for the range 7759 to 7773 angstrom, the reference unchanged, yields 7772.10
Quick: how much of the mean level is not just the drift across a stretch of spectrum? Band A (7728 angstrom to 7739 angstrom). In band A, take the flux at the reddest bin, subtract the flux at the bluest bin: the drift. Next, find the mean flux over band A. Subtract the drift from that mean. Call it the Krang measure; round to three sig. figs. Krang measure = 17.0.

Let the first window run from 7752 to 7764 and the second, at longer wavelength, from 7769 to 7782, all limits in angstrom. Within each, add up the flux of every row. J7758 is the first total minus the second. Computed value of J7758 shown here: -12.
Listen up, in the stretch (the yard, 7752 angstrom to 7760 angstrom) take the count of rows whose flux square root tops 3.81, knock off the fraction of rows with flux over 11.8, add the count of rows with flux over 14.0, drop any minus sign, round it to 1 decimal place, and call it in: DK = 1.8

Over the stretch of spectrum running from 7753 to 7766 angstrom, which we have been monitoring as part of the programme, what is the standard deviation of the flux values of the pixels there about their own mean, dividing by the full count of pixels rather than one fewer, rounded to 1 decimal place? 2.2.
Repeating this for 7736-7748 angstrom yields 1.9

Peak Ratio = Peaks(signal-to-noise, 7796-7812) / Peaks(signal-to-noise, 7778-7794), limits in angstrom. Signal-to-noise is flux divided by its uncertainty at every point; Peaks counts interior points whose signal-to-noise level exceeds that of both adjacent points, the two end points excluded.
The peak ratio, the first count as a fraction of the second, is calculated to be 2.0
